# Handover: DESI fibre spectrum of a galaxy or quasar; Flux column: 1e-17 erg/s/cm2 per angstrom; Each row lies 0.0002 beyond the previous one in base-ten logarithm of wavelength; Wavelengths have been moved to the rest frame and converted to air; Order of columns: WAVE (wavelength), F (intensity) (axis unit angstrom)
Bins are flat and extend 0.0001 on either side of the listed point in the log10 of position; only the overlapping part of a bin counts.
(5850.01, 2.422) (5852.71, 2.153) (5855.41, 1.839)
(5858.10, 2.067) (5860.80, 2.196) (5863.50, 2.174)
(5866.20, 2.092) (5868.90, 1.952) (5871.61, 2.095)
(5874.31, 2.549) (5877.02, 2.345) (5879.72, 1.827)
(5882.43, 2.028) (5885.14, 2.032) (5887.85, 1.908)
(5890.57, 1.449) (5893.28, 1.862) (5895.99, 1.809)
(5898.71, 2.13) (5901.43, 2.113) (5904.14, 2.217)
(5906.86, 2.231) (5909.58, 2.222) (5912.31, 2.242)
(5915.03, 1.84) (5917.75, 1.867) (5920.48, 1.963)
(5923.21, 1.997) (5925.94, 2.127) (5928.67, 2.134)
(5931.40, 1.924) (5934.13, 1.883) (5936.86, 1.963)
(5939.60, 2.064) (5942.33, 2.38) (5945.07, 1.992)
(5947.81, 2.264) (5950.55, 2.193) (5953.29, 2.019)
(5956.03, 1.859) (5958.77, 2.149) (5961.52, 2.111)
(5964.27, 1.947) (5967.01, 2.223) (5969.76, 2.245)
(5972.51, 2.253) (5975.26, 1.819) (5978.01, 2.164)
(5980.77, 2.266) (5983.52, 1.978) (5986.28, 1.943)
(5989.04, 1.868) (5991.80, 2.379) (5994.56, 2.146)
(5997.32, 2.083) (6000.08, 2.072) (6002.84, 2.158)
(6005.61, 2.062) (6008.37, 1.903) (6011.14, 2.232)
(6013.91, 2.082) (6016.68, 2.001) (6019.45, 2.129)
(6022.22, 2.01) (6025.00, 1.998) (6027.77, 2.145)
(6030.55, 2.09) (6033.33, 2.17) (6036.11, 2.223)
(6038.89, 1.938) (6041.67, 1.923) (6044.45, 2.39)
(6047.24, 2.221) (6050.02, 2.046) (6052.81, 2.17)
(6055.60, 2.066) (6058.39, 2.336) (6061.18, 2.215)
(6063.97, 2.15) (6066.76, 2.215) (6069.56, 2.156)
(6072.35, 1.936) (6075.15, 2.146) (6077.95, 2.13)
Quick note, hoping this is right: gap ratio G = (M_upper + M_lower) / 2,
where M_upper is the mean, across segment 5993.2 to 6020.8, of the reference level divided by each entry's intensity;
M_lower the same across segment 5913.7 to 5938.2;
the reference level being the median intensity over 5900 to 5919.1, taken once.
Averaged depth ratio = 1.10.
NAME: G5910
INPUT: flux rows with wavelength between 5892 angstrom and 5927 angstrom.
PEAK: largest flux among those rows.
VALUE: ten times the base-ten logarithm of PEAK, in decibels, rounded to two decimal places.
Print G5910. 3.51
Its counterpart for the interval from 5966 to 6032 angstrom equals 3.76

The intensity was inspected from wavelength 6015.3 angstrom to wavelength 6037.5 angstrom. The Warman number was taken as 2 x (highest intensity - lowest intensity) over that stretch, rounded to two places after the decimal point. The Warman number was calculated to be 0.45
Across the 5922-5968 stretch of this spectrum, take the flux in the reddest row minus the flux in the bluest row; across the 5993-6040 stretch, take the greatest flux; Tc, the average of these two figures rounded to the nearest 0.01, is 1.23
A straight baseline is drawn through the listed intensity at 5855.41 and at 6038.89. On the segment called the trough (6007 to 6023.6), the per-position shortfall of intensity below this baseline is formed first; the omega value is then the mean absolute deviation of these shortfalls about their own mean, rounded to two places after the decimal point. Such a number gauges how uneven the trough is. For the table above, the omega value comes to 0.09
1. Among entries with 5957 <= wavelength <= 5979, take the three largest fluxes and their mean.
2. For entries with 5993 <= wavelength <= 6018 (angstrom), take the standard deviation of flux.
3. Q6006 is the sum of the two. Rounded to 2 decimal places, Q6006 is 2.33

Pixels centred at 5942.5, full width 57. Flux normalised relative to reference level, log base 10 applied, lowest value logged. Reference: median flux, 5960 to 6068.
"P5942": -0.063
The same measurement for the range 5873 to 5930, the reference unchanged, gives -0.167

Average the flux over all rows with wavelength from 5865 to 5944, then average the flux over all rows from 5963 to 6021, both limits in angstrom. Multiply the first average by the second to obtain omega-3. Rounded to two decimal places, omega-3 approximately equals 4.28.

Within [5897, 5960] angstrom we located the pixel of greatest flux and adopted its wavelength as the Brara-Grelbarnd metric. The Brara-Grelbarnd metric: 5942.33 angstrom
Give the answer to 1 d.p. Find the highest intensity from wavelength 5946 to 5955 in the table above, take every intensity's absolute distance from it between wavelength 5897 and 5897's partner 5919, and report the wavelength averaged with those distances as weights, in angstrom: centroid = 5911.6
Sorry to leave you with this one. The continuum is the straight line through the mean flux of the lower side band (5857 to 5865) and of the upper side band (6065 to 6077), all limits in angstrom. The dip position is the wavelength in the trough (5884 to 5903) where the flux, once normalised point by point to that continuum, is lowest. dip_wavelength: 5890.57 angstrom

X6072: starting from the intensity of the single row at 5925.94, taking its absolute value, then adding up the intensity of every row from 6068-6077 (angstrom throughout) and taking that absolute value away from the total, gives 4.11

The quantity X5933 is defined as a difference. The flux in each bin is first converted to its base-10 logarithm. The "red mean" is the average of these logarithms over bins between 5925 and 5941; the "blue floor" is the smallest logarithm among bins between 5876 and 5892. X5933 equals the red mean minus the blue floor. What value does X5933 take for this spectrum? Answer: 0.14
